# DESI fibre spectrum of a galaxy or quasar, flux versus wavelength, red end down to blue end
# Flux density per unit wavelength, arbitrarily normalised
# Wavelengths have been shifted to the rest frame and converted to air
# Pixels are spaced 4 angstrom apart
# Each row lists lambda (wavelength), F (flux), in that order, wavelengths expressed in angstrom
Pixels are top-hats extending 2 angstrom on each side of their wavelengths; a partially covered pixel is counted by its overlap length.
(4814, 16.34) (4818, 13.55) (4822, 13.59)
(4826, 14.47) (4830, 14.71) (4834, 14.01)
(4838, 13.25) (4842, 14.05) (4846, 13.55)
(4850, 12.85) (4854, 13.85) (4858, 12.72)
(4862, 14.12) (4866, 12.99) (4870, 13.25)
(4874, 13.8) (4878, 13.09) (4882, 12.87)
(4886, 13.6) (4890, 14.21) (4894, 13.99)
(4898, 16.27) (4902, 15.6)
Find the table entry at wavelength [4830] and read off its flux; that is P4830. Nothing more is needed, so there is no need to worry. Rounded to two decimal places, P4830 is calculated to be 14.71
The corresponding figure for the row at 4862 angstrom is 14.12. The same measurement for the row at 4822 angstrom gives 13.59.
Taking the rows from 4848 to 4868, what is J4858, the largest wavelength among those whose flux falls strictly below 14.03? 4866 angstrom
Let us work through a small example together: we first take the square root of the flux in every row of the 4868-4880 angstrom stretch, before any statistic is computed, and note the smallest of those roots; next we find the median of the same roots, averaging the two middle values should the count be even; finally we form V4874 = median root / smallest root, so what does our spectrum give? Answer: 1.01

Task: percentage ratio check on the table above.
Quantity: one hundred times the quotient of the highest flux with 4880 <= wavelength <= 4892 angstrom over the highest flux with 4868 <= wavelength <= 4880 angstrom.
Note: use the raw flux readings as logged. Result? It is 103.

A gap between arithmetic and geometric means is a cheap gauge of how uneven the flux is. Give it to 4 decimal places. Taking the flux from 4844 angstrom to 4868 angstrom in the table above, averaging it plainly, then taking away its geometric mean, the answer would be 0.0103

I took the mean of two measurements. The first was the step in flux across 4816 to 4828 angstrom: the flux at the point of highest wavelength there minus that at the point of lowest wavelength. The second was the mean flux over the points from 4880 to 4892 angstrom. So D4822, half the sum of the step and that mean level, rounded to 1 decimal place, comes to 7.2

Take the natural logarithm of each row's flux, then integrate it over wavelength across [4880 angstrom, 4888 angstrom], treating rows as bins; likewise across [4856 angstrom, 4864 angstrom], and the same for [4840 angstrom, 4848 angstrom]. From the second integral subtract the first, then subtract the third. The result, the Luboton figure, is -20.9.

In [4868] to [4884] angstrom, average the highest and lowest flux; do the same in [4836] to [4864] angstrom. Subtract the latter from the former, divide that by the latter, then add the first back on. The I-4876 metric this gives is 13.3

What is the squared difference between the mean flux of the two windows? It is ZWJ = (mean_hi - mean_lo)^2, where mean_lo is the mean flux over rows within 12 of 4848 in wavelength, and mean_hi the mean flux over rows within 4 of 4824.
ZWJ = 0.4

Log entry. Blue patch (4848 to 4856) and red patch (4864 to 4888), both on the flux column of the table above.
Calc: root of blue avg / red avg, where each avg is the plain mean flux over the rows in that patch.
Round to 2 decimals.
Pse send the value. 1.00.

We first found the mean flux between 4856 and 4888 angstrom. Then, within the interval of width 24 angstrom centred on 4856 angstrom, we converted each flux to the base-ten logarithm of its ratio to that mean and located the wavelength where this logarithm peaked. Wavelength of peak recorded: 4862 angstrom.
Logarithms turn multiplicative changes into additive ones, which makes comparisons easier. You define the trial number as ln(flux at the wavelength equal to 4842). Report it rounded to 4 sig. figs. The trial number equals 2.643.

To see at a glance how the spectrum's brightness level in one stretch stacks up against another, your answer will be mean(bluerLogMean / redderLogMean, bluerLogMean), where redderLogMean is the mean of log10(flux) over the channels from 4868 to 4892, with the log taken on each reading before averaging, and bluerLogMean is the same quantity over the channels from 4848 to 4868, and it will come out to 1.06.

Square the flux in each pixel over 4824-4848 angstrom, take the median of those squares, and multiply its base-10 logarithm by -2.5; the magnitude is -5.74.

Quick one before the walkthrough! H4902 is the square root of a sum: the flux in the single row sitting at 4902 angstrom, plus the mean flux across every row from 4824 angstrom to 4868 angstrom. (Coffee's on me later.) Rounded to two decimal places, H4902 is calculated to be 5.41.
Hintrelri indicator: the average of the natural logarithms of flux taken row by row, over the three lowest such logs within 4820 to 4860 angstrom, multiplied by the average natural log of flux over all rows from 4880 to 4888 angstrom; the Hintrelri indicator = 6.61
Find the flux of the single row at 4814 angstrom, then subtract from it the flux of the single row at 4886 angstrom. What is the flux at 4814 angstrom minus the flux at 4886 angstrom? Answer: 2.7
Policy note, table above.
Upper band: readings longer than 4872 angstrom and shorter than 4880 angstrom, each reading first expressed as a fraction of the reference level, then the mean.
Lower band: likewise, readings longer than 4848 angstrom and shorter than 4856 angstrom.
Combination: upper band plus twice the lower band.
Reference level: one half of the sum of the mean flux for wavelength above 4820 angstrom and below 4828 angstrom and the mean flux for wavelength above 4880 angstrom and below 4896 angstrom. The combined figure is 2.90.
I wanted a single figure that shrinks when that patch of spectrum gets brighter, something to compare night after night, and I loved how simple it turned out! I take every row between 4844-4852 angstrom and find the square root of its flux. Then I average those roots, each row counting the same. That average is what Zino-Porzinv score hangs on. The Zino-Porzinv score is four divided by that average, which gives 1.101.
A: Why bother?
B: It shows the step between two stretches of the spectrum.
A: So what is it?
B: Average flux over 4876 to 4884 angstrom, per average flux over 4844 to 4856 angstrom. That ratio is 0.967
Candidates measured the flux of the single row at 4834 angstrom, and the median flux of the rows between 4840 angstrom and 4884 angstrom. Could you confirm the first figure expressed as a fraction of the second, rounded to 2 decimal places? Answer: 1.06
